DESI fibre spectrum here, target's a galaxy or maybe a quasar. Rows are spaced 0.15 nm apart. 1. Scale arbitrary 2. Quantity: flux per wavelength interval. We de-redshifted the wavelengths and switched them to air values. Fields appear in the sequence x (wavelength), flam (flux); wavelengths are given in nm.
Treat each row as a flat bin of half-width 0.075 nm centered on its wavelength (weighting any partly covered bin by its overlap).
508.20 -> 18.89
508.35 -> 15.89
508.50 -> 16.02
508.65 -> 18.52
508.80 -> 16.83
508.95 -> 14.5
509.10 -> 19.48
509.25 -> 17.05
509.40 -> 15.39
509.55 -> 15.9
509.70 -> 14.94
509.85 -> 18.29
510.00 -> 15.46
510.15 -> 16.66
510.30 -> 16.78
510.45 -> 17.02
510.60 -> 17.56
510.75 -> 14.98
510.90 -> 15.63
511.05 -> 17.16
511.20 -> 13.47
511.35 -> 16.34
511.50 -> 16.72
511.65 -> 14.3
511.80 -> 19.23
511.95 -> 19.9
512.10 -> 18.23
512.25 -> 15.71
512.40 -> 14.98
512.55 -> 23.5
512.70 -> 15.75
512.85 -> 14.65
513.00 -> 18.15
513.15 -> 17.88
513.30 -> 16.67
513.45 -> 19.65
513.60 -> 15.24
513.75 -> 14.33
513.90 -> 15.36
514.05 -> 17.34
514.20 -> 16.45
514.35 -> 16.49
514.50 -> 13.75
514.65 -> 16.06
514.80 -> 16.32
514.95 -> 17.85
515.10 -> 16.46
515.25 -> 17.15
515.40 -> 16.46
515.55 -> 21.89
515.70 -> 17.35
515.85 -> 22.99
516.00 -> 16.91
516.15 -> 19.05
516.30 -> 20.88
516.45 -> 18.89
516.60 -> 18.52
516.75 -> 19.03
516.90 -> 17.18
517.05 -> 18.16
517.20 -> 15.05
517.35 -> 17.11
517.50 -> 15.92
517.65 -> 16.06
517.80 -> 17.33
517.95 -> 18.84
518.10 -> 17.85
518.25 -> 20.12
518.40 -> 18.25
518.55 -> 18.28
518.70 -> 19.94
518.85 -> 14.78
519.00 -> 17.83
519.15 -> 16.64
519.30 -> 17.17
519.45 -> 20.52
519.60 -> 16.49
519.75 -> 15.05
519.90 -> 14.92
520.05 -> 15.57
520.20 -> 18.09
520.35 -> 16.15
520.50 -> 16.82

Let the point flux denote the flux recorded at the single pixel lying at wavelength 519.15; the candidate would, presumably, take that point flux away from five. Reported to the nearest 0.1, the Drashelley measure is -11.6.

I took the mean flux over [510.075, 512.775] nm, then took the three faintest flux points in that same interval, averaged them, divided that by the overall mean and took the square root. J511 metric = 0.92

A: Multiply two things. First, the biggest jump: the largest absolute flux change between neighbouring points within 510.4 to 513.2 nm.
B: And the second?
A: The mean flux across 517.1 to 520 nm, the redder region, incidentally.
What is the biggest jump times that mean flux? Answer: 147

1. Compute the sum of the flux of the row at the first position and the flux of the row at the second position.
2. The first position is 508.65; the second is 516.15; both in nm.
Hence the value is 37.6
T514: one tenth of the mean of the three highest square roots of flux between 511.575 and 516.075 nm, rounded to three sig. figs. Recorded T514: 0.477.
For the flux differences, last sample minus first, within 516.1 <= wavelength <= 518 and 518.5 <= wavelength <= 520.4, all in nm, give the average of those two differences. -1.2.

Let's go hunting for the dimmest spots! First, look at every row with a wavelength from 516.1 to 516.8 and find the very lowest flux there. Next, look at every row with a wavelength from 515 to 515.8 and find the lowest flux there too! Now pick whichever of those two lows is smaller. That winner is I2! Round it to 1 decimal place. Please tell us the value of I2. 16.5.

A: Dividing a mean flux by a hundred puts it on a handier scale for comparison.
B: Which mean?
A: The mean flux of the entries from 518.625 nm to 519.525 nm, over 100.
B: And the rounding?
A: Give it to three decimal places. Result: 0.178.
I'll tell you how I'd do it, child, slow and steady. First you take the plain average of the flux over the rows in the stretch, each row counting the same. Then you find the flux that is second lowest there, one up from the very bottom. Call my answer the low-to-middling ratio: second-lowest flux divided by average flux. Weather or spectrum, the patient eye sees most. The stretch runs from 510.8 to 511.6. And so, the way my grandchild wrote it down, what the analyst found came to 0.99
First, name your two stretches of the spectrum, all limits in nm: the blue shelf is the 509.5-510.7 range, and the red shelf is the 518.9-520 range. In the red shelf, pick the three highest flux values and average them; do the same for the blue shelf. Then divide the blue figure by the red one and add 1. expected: 1.95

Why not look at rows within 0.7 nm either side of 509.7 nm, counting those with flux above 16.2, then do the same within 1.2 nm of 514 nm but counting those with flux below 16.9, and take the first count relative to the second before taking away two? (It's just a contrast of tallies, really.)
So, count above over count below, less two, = -1.5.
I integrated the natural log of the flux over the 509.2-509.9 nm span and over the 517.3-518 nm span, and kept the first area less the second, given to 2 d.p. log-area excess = -0.03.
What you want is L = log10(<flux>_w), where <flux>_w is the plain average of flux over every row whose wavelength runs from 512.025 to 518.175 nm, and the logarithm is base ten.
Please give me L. 1.24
